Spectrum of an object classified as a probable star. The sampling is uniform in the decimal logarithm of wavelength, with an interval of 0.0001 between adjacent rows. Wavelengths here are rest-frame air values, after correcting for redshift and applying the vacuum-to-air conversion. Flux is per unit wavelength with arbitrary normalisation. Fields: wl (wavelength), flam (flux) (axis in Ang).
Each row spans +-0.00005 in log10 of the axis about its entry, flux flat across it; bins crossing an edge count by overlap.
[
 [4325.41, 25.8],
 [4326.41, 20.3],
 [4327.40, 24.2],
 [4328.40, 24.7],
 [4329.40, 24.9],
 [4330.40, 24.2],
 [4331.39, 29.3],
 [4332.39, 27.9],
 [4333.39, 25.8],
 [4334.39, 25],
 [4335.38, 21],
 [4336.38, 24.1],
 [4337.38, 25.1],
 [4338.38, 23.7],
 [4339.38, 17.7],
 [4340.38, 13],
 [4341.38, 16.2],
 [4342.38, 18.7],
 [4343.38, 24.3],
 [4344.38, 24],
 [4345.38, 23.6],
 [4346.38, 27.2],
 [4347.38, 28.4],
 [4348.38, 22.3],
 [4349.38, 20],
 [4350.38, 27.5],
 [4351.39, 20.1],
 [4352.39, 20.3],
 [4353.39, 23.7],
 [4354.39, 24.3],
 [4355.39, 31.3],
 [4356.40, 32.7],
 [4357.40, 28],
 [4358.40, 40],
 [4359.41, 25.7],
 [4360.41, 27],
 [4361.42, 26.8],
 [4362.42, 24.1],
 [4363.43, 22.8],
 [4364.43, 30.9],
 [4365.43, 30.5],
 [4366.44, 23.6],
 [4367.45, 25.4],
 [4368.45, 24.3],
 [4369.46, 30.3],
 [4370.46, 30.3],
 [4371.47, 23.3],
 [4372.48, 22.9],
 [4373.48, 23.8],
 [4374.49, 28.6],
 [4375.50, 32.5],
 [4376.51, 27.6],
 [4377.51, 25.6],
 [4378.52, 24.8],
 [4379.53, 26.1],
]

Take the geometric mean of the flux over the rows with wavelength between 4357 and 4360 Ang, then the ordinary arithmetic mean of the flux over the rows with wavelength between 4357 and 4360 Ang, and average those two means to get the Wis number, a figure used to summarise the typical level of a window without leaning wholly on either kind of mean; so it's 30.9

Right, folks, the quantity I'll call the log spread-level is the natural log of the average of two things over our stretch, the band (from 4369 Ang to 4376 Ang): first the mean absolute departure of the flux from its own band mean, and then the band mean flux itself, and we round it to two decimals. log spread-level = 2.74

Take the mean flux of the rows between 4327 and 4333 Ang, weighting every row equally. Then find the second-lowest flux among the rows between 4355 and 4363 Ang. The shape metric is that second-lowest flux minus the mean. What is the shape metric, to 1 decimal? -0.2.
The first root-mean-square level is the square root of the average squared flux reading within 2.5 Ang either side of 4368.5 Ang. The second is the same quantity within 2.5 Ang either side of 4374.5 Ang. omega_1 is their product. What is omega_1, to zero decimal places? 735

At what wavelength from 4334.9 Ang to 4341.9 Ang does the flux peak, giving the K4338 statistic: 4337.38 Ang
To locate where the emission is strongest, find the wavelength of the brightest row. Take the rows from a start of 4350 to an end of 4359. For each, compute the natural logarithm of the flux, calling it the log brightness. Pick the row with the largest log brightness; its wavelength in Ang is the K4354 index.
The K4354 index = 4358.40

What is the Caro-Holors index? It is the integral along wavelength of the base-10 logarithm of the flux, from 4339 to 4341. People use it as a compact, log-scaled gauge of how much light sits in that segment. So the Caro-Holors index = 2.4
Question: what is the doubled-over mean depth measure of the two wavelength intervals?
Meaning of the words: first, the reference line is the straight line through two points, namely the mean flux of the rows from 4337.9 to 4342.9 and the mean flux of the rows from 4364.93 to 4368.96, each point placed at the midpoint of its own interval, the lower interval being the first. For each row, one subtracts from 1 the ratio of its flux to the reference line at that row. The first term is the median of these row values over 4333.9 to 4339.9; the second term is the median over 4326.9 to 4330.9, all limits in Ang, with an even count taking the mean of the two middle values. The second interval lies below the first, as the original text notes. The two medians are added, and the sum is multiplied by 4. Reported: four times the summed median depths -4.6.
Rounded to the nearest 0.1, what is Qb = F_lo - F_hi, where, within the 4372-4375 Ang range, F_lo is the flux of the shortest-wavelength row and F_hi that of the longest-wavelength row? -5.7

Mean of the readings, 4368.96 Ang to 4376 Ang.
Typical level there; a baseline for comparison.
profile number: 27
